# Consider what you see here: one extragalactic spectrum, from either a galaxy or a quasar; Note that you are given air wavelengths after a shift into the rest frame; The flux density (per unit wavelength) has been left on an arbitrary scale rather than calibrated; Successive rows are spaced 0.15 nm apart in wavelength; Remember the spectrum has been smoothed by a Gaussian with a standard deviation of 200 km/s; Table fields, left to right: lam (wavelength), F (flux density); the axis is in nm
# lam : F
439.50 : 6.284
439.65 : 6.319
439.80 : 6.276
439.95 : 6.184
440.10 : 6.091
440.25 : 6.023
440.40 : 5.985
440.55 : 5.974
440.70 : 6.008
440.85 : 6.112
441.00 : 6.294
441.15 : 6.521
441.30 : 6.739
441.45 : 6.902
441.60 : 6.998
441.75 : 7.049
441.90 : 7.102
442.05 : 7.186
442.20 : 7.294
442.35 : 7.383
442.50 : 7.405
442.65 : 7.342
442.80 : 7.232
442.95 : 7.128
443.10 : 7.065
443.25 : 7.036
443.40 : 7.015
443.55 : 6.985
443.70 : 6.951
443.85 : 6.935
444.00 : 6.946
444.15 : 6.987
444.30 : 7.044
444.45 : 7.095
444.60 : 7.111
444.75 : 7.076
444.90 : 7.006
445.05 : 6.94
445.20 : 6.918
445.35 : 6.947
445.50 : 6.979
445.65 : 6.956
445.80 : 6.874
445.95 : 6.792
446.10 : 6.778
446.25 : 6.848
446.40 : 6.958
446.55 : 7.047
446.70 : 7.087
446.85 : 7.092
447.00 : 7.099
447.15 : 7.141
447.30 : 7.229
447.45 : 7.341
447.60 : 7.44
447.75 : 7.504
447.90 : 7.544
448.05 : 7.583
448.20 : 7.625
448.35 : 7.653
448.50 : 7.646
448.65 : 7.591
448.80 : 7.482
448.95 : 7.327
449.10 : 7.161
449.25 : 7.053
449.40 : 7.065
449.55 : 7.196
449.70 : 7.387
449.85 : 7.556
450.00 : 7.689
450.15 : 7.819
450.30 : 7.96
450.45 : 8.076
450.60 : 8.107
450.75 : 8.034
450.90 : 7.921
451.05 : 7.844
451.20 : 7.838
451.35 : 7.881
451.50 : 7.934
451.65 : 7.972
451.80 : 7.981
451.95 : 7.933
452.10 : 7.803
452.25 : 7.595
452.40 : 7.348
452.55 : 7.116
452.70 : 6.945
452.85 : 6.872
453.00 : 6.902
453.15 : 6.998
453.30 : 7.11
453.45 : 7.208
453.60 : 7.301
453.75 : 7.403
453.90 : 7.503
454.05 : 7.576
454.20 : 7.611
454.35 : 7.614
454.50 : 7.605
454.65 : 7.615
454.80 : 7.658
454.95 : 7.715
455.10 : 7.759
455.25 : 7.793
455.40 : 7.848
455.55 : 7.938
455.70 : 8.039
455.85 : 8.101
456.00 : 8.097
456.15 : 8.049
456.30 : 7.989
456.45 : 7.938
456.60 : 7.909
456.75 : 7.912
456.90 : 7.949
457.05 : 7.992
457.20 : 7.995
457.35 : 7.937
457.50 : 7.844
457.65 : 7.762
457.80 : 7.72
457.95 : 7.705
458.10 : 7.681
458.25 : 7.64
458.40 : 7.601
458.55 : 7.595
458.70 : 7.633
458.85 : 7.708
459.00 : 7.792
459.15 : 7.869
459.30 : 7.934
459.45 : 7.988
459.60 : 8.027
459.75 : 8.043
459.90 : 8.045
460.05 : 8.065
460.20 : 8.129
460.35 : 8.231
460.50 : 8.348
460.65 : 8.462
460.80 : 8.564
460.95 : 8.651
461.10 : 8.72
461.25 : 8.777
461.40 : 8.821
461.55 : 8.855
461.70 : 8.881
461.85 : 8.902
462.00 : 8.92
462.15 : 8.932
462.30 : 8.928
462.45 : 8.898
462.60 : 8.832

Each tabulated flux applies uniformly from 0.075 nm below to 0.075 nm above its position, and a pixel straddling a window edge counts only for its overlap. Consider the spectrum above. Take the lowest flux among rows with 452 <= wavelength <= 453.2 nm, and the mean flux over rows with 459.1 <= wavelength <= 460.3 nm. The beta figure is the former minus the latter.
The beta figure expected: -1.1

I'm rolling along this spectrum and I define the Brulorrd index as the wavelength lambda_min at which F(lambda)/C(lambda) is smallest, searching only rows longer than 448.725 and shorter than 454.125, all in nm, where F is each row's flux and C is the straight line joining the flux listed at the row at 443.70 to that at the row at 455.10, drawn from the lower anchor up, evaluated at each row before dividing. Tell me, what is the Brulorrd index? 452.85 nm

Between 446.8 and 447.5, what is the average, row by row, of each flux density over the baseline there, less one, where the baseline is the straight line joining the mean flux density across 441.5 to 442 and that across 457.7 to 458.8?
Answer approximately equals -0.01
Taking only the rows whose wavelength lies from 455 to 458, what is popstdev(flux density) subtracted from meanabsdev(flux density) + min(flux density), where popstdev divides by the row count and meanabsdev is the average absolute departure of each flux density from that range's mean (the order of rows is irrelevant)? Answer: 7.68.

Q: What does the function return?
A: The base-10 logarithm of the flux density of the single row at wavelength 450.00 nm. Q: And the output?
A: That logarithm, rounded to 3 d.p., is 0.886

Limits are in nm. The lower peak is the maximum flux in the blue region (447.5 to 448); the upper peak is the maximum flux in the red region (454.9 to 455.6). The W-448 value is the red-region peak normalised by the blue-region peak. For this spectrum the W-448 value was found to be 1.05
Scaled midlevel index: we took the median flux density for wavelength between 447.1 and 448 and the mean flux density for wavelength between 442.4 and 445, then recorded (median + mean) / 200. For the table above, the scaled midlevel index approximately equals 0.072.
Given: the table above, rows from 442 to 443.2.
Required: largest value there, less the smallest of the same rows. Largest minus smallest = 0.34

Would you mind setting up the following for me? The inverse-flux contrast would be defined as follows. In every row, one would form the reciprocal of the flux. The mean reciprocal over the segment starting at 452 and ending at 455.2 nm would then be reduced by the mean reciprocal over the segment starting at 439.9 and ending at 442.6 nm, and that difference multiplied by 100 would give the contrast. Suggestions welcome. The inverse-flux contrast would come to -1.6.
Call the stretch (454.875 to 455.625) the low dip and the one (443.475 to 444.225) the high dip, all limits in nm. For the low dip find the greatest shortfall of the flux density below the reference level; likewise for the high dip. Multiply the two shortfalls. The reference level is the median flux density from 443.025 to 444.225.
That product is -0.04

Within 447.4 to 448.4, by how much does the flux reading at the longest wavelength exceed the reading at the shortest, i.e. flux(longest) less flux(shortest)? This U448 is 0.31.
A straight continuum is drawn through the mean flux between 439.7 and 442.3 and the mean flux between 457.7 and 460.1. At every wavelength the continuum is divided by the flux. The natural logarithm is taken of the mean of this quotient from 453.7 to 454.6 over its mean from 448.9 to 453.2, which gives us 0.029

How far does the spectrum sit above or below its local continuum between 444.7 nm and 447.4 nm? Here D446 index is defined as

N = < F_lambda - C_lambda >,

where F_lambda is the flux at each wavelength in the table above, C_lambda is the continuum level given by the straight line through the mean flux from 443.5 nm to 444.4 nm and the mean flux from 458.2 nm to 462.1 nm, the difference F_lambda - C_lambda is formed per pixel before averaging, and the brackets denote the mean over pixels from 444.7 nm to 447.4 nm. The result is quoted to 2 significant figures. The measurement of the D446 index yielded -0.15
